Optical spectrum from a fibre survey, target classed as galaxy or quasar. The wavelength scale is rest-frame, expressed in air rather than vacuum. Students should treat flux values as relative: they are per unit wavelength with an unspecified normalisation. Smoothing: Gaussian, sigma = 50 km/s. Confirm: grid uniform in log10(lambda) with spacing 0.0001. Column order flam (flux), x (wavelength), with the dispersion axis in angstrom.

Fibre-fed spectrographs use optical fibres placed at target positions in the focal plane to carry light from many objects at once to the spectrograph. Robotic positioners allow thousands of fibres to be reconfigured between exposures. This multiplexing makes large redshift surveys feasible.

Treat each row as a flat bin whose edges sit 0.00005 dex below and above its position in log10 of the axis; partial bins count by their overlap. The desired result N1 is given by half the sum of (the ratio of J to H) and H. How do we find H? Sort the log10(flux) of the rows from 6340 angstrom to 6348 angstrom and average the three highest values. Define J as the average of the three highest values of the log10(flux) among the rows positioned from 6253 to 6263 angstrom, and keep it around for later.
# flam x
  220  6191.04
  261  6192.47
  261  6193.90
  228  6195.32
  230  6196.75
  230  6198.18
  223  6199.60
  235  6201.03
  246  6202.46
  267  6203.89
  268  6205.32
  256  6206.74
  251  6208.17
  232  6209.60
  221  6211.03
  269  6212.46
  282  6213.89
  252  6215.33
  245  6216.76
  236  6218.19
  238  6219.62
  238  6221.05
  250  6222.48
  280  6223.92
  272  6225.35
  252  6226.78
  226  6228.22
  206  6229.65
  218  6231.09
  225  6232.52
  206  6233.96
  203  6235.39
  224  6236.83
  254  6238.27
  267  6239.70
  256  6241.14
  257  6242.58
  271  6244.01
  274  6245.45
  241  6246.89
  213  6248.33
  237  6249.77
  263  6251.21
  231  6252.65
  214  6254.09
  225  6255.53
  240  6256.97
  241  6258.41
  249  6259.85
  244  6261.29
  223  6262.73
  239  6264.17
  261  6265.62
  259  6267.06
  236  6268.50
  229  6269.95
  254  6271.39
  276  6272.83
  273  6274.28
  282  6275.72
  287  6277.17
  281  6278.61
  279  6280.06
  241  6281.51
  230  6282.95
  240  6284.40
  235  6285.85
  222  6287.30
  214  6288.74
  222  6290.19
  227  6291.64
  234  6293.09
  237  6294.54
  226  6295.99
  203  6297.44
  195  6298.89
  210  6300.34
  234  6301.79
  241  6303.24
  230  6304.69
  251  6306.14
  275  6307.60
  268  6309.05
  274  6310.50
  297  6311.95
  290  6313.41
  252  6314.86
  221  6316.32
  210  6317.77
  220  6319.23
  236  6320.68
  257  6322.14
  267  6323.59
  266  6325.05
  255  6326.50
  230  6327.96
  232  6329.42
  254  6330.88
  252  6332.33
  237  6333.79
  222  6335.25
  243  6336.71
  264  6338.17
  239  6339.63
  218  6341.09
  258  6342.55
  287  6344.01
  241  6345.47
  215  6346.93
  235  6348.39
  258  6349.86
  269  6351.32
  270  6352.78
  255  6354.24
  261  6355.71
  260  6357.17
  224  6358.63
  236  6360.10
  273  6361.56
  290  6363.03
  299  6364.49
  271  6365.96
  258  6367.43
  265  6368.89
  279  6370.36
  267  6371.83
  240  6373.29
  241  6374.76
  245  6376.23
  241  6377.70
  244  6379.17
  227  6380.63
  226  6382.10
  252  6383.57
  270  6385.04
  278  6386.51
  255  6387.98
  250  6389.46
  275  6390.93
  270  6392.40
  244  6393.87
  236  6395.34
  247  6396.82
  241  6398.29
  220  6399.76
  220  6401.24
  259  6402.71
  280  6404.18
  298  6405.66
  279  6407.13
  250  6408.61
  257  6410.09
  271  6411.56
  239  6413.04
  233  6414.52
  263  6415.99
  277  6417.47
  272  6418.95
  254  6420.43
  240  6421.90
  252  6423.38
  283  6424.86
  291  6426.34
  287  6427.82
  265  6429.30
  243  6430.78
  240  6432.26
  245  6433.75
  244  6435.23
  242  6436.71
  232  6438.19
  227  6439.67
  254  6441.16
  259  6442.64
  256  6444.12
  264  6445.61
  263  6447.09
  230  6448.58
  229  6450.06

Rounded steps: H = 2.42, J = 2.39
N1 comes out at 1.70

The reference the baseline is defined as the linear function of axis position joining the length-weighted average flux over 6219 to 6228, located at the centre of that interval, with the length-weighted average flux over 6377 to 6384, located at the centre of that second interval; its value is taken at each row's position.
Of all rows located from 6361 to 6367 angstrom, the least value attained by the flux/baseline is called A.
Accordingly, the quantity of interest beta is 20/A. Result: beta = 17.6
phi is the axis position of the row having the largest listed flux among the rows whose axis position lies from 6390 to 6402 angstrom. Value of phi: 6390.93 angstrom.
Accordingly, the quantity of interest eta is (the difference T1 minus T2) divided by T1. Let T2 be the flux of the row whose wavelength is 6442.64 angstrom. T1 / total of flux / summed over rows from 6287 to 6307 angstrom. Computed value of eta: 0.918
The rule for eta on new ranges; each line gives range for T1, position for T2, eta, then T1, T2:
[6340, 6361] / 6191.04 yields 0.937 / 3487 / 220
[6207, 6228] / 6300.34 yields 0.940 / 3518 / 210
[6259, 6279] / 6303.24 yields 0.933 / 3593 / 241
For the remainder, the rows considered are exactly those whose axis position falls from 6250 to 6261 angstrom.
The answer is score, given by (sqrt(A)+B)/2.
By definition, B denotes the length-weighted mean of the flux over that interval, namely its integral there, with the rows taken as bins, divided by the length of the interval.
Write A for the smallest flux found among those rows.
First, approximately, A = 214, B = 238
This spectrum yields 126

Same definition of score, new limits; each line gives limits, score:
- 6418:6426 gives 139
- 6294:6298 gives 118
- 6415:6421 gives 141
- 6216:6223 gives 128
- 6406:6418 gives 137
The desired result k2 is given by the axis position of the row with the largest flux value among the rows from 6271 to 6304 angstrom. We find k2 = 6277.17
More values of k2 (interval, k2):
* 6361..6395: 6364.49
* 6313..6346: 6313.41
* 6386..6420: 6405.66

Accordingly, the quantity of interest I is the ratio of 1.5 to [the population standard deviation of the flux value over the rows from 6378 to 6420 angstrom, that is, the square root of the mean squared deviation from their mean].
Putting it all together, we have 0.0747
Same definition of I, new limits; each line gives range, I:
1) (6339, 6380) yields 0.0722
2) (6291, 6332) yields 0.0595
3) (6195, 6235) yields 0.0732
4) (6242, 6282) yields 0.0709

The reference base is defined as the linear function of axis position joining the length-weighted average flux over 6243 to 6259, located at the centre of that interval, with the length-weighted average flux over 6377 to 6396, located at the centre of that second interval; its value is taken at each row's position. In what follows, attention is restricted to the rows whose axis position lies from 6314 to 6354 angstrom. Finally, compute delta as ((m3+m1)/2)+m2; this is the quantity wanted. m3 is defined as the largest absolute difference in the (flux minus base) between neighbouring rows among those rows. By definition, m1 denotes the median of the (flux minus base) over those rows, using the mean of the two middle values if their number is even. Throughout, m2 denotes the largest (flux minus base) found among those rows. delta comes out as 59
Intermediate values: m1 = -5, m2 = 39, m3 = 46.1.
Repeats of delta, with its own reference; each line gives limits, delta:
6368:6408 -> 64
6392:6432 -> 66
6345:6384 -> 71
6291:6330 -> 65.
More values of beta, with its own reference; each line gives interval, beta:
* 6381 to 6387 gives 21.0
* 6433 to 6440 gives 20.4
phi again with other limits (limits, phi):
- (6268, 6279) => 6277.17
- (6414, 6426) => 6424.86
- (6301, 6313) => 6311.95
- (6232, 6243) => 6239.70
